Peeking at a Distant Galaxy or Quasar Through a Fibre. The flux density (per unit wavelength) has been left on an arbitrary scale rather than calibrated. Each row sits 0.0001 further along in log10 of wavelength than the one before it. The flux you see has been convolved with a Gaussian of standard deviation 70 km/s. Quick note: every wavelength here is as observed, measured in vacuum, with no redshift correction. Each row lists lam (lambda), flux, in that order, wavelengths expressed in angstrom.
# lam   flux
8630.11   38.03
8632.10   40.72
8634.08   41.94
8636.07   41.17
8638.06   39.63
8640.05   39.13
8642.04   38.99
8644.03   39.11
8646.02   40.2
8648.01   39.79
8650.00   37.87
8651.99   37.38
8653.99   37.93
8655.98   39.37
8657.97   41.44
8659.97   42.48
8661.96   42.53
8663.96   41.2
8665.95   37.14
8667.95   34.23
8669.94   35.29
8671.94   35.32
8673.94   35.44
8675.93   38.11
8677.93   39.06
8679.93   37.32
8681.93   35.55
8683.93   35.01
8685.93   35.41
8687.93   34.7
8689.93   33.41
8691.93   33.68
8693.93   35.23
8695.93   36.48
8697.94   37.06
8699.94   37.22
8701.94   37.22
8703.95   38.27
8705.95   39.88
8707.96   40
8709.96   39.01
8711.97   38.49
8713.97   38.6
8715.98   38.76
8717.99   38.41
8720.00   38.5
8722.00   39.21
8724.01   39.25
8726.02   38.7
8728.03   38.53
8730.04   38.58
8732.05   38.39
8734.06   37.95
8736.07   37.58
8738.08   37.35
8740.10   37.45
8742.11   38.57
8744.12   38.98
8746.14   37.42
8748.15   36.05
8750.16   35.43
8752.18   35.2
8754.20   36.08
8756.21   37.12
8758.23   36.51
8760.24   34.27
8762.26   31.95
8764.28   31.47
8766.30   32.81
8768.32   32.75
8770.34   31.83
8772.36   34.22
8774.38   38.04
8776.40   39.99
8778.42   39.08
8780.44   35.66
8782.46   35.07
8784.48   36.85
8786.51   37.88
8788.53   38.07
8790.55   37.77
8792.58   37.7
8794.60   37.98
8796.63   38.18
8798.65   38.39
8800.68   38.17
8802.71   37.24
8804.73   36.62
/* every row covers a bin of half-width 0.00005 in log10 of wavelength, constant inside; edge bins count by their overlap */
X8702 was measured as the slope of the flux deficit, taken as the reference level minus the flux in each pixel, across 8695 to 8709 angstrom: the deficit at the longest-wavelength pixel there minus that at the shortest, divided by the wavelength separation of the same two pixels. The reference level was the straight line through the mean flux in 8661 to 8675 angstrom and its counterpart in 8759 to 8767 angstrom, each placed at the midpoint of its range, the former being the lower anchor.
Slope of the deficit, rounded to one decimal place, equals -0.3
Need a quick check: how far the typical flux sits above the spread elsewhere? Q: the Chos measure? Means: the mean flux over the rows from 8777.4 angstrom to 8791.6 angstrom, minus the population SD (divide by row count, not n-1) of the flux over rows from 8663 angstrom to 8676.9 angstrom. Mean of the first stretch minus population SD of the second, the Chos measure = 35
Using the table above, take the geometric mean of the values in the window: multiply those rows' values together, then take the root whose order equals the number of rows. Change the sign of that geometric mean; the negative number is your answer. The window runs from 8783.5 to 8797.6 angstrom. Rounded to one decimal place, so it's -37.8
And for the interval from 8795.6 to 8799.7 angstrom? -38.3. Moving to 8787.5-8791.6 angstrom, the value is -37.9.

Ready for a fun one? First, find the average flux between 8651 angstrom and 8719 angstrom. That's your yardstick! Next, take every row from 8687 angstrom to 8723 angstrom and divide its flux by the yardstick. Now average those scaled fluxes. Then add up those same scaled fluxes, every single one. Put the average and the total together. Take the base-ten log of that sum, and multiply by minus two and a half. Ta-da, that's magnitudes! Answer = -3.19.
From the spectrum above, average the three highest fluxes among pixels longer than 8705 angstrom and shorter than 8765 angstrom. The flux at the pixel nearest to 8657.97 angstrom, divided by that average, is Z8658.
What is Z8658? 1.04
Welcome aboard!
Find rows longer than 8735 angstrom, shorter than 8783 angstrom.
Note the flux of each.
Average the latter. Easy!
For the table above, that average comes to 35.9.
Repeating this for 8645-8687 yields 38.0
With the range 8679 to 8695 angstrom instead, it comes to 35.0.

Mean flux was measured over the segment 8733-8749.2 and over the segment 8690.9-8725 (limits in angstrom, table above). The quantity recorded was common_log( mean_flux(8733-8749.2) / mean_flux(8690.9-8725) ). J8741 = -0.003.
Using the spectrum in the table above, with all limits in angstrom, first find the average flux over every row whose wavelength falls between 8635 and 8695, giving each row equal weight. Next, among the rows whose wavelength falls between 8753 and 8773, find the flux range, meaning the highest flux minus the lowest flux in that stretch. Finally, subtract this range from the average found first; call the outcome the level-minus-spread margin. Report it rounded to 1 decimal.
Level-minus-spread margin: 32.1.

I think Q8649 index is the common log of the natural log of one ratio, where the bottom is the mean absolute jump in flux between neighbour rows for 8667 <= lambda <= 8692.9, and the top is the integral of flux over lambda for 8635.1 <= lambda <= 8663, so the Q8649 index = 0.85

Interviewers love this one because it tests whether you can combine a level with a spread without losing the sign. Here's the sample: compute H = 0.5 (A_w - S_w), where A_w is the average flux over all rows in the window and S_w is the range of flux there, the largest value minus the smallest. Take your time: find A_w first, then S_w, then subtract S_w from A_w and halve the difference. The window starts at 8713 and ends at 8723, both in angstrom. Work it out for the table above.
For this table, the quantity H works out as 18.9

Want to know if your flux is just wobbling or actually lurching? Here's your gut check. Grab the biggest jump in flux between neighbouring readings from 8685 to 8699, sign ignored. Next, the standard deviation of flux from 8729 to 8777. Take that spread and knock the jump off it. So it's 0.9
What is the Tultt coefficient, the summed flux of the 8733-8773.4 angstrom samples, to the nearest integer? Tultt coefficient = 711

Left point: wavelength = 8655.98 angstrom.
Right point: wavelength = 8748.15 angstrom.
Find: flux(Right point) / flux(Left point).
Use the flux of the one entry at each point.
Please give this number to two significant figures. 0.92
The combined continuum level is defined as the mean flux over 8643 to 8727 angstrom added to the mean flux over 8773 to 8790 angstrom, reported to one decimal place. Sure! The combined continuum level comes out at 75.4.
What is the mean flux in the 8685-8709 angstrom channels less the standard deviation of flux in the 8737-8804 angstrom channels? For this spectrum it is 34.3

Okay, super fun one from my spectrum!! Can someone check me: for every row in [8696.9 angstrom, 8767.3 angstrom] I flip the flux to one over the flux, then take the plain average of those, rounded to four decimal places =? 0.0269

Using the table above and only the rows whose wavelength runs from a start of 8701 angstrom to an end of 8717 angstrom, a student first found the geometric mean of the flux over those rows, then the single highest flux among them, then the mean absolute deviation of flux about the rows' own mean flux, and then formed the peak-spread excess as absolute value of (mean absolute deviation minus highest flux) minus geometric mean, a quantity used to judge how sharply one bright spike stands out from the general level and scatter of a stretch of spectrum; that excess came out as 0.6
